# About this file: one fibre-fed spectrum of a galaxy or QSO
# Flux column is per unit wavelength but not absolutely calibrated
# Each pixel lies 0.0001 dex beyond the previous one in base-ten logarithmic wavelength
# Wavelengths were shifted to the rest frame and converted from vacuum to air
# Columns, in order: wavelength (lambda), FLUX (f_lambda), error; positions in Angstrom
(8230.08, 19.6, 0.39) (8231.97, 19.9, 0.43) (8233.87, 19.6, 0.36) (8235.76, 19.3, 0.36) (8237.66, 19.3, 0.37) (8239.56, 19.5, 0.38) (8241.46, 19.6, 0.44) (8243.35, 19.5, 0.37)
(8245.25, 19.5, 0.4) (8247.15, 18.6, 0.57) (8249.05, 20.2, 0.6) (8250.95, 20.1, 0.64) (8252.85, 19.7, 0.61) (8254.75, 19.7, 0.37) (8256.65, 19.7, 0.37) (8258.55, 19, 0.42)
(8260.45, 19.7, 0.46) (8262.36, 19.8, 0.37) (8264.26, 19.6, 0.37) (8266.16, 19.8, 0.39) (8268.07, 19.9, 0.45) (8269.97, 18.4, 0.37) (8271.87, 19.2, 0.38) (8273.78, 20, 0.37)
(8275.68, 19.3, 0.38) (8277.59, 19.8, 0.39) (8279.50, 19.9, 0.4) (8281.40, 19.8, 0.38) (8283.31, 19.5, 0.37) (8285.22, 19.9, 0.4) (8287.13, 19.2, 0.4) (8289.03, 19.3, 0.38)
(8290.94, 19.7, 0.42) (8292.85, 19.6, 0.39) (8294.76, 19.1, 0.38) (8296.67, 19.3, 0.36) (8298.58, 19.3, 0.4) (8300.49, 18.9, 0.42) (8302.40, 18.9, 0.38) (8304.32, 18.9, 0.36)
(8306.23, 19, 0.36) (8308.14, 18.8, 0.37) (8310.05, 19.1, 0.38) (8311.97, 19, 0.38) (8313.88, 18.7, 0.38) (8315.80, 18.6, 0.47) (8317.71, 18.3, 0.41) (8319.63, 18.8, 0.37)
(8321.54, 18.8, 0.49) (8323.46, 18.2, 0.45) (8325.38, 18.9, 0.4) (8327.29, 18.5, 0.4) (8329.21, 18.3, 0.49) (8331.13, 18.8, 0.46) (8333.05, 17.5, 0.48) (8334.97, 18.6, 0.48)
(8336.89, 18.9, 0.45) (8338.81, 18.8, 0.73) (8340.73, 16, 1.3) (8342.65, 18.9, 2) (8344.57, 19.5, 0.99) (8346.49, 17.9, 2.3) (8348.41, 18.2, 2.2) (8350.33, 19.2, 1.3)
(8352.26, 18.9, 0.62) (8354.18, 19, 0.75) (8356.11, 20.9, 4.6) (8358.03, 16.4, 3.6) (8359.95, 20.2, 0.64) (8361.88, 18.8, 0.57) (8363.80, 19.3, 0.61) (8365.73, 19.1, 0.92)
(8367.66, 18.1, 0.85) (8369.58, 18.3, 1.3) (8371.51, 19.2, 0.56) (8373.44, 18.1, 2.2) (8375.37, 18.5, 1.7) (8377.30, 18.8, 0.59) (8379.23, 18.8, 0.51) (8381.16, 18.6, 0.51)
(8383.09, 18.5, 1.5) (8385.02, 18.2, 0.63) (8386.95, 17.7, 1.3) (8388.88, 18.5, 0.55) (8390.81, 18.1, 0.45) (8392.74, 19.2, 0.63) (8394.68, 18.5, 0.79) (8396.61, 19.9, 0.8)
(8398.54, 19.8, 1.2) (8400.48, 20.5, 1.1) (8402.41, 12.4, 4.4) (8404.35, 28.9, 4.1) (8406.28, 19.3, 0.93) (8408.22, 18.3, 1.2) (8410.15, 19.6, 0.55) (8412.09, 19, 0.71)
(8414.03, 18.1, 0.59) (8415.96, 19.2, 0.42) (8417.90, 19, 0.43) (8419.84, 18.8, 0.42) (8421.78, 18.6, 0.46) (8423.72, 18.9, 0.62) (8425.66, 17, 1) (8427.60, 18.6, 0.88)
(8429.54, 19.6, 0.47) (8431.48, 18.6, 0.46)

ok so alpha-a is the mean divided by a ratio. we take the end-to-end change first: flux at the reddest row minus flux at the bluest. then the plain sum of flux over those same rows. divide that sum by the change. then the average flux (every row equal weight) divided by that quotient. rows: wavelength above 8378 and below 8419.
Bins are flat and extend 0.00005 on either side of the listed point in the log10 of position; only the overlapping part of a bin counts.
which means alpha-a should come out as 0.010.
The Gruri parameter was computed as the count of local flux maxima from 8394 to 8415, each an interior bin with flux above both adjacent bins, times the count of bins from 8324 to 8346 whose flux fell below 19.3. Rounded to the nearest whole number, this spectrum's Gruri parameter 40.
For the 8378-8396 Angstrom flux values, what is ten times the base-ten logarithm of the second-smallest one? 12.6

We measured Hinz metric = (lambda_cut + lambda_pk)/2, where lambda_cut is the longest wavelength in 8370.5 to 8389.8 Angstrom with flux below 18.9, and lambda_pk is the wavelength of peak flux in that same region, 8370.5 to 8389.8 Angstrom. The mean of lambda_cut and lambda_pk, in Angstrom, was 8380.2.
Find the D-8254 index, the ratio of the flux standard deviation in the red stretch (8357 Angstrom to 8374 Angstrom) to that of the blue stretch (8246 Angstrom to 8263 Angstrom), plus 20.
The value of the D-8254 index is 22.1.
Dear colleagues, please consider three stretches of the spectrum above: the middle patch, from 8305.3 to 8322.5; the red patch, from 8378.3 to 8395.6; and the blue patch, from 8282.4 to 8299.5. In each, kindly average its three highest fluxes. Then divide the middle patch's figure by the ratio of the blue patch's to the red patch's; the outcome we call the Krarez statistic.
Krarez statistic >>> 18.2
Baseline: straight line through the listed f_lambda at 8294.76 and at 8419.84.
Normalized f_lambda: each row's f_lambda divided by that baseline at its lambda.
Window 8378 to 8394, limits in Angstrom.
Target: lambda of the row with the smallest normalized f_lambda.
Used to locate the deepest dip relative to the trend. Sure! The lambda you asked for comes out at 8386.95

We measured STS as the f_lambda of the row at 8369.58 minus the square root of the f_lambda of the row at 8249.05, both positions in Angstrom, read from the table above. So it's 13.8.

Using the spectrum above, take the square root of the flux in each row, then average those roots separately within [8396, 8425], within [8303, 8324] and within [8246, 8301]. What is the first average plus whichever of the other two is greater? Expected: 8.80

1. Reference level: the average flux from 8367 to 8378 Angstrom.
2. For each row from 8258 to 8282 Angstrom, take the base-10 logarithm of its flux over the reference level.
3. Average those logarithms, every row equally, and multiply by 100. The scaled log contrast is 2.4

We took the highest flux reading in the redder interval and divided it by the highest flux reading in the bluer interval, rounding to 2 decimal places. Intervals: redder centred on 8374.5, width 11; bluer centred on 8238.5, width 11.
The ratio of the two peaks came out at 0.98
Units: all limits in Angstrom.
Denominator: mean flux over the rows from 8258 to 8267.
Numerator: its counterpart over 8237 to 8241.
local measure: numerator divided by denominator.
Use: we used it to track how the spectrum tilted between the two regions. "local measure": 0.99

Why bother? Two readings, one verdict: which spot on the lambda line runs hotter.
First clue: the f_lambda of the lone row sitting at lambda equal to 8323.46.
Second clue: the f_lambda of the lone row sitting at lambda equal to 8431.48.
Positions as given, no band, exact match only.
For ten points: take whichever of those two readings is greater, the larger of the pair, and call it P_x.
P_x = 18.6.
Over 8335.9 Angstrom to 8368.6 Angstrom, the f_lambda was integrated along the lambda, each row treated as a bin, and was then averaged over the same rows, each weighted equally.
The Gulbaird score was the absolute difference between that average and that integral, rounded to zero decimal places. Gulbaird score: 593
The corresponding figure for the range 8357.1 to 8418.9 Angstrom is 1149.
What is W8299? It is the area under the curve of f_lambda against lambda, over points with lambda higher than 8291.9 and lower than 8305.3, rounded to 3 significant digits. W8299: 256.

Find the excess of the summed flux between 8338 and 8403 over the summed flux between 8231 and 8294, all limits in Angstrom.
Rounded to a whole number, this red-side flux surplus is -15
